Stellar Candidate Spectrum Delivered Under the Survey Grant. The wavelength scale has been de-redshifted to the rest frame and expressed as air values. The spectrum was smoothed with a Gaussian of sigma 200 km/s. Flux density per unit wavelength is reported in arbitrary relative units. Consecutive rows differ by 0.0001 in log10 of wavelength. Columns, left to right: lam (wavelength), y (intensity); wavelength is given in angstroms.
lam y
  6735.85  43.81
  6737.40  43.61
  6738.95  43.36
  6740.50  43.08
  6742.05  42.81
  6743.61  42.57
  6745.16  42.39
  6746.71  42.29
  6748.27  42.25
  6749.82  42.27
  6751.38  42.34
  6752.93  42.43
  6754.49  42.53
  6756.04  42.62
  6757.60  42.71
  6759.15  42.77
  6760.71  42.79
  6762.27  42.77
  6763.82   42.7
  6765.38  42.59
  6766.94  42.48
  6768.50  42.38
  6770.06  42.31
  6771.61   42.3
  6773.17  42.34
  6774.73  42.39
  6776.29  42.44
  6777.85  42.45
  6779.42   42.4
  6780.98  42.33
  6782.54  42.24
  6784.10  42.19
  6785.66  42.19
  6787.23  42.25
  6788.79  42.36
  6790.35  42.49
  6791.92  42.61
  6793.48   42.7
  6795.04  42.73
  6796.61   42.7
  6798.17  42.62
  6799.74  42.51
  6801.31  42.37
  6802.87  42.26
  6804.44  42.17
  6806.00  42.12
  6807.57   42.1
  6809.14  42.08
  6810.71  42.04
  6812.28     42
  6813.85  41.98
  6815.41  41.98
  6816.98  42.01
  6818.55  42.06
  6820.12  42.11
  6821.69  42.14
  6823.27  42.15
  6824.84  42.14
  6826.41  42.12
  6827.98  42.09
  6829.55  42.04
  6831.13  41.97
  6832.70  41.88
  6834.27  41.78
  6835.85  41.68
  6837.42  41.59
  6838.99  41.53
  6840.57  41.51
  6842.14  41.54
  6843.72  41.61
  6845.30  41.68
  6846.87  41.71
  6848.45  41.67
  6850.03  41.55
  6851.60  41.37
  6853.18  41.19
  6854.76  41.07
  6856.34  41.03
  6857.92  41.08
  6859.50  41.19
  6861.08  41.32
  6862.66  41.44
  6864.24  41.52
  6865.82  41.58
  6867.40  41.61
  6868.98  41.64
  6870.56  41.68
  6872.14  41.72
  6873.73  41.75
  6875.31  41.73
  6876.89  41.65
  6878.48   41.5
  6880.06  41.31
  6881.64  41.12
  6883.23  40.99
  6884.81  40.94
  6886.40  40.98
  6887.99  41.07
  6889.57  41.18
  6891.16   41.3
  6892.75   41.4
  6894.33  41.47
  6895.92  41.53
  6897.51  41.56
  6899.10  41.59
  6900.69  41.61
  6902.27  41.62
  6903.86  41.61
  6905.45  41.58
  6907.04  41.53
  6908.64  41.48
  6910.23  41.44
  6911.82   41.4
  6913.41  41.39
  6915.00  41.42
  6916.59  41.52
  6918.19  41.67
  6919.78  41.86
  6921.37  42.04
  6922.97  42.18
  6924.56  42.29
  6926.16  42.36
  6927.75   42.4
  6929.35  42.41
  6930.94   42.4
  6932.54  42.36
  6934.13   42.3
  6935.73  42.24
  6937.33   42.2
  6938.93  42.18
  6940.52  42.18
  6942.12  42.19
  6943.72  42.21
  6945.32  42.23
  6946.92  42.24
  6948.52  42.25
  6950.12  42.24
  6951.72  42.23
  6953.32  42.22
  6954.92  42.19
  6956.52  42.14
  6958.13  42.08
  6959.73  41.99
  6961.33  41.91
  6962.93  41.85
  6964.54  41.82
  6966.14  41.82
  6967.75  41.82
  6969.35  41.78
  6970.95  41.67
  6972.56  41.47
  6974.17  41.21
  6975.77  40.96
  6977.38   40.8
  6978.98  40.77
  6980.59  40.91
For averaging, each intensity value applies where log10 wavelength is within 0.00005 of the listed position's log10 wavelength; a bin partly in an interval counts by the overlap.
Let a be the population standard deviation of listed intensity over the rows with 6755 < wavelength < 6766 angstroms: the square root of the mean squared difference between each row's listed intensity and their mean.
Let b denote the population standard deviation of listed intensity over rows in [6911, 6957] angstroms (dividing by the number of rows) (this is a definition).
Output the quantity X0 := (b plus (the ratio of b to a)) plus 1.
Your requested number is 5.6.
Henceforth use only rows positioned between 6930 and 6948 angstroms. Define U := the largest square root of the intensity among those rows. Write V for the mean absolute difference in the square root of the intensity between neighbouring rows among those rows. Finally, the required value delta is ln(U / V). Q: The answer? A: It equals 8.0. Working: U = 6.51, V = 0.0022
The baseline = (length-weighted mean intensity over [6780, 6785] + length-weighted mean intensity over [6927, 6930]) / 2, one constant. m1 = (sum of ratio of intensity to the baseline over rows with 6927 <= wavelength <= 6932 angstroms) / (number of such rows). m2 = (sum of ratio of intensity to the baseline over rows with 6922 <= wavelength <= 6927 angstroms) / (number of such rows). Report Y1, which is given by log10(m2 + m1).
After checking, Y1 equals 0.301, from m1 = 1.00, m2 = 1.00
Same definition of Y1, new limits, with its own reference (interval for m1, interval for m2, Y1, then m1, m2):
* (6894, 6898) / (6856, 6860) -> 0.290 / 0.98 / 0.97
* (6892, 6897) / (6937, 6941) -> 0.296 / 0.98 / 1.00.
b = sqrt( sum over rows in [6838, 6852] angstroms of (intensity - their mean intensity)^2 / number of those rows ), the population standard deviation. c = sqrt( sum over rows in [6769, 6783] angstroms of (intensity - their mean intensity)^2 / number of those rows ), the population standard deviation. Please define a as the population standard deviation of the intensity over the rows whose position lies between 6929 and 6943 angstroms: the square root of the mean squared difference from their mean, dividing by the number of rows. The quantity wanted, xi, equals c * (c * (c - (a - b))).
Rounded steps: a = 0.09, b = 0.100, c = 0.07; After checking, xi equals 0.0003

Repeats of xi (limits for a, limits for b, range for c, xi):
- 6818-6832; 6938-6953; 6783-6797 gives 0.0084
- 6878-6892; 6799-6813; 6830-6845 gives 0.0033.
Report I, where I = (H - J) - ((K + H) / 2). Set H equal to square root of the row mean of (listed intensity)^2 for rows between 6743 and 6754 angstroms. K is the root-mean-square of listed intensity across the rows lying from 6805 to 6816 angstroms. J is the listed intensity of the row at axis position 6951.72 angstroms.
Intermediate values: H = 42.4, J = 42.23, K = 42.0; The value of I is -42.1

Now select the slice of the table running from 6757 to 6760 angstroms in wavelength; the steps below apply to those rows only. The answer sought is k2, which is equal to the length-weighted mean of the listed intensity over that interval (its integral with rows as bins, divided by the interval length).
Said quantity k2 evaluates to 42.8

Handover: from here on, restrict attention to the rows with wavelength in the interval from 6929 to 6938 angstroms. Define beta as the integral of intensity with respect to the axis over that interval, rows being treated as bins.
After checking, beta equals 381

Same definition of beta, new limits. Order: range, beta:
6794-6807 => 552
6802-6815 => 548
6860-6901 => 1698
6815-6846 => 1298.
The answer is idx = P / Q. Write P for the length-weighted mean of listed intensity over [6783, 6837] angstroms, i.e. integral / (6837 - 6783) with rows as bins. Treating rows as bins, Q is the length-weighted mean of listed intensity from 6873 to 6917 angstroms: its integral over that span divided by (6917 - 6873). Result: 1.02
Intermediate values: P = 42.19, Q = 41.42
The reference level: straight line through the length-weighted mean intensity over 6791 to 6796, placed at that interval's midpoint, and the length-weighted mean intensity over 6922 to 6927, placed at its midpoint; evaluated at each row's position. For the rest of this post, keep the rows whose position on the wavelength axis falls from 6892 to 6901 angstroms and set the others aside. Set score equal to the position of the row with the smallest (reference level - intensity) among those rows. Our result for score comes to 6900.69 angstroms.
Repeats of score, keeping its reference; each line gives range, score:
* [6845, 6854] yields 6846.87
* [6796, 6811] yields 6796.61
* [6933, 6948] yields 6934.13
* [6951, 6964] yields 6951.72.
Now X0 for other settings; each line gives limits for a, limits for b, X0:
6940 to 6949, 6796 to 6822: 9.8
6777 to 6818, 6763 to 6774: 1.7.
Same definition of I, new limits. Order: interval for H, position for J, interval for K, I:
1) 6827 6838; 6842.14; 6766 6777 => -41.8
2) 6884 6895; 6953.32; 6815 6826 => -42.7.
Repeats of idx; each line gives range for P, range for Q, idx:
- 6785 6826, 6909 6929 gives 1.01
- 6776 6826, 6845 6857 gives 1.02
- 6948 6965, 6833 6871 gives 1.01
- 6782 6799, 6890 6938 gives 1.02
